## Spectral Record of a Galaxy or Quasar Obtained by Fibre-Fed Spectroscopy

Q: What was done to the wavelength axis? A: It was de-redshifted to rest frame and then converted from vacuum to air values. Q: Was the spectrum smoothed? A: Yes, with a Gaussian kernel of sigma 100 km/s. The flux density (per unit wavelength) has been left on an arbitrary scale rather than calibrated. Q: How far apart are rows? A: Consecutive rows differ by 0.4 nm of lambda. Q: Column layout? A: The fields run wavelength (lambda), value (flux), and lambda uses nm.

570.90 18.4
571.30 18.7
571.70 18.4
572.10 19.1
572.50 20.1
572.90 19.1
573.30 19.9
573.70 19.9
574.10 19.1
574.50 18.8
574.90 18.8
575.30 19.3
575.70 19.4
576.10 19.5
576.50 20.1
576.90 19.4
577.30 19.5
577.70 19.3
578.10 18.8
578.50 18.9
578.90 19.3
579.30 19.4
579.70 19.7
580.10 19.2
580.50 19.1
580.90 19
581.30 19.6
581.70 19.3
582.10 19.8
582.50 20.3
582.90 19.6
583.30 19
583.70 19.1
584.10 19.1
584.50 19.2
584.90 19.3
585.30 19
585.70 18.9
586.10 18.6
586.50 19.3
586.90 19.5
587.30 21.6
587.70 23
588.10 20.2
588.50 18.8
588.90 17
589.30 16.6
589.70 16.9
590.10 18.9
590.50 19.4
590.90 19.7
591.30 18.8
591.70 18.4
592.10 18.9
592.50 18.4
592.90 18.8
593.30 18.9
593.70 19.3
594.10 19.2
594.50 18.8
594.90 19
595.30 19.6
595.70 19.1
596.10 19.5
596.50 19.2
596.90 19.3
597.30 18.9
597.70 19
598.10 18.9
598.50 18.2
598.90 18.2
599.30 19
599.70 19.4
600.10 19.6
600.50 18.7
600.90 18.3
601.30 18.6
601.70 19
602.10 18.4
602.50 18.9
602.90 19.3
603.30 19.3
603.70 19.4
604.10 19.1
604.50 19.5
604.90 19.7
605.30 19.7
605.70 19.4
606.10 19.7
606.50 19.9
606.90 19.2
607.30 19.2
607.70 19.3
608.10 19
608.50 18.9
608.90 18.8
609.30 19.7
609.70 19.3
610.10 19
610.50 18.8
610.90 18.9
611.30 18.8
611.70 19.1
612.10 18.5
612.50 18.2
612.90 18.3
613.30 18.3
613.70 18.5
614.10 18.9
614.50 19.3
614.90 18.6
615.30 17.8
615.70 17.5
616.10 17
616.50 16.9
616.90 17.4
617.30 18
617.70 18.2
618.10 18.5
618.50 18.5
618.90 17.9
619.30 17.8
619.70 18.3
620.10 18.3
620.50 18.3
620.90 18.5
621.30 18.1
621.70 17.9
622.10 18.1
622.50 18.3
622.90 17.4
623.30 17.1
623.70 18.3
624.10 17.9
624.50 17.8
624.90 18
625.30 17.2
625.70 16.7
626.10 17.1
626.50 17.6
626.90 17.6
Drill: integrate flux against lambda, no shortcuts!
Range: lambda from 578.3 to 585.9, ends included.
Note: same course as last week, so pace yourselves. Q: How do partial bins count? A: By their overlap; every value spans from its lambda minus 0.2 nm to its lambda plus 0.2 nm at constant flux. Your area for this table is 147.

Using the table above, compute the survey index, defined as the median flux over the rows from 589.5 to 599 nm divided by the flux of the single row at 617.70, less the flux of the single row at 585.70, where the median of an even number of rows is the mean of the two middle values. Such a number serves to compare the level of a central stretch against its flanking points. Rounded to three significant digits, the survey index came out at -17.9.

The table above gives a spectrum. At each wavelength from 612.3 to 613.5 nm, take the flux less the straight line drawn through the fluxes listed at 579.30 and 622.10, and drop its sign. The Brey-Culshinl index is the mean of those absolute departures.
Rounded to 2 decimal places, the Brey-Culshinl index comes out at 0.11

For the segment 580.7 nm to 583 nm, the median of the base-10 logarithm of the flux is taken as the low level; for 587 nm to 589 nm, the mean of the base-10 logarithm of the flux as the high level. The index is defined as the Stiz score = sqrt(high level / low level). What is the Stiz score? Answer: 1.00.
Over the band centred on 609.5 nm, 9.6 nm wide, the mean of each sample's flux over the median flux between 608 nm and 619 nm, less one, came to 0.030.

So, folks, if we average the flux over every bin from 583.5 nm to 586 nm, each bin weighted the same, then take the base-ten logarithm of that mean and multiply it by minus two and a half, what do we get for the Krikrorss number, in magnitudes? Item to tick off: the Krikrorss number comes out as -3.20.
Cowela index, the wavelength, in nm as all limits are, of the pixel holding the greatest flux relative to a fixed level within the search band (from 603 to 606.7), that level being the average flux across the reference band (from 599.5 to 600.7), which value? 606.50 nm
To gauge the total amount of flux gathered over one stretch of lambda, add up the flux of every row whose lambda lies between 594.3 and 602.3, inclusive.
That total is 379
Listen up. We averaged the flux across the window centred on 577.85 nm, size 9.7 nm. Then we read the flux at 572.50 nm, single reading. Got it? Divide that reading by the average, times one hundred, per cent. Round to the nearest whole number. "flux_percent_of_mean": 104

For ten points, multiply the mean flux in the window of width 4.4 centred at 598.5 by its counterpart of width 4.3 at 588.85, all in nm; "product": 364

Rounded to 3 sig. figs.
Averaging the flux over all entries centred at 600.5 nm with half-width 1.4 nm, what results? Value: 18.9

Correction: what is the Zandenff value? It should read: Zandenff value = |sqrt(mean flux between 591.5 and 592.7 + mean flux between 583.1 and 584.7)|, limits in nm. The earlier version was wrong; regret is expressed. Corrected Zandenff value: 6.14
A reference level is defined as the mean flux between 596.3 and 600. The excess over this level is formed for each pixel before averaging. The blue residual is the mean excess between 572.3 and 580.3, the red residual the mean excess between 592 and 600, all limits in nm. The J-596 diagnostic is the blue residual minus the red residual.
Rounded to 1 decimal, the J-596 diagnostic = 0.4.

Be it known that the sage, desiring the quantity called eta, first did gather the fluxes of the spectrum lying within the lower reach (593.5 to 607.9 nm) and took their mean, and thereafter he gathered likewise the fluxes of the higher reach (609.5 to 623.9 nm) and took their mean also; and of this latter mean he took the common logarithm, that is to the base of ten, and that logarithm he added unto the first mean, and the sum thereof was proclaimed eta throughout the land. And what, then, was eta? 20.4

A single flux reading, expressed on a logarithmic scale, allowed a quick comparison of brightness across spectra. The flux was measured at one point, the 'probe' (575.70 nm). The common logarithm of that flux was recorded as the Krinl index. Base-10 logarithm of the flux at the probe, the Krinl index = 1.29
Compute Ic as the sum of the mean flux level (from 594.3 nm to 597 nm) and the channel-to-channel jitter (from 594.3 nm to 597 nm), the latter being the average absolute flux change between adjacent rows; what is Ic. 19.6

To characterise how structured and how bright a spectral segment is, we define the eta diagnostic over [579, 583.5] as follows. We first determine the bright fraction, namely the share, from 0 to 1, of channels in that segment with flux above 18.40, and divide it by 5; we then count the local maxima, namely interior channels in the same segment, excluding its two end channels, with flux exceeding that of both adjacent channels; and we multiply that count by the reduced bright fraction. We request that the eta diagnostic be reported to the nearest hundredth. 0.60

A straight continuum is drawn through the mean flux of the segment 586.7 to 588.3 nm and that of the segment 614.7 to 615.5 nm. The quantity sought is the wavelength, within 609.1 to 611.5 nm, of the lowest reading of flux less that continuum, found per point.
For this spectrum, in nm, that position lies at 610.50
